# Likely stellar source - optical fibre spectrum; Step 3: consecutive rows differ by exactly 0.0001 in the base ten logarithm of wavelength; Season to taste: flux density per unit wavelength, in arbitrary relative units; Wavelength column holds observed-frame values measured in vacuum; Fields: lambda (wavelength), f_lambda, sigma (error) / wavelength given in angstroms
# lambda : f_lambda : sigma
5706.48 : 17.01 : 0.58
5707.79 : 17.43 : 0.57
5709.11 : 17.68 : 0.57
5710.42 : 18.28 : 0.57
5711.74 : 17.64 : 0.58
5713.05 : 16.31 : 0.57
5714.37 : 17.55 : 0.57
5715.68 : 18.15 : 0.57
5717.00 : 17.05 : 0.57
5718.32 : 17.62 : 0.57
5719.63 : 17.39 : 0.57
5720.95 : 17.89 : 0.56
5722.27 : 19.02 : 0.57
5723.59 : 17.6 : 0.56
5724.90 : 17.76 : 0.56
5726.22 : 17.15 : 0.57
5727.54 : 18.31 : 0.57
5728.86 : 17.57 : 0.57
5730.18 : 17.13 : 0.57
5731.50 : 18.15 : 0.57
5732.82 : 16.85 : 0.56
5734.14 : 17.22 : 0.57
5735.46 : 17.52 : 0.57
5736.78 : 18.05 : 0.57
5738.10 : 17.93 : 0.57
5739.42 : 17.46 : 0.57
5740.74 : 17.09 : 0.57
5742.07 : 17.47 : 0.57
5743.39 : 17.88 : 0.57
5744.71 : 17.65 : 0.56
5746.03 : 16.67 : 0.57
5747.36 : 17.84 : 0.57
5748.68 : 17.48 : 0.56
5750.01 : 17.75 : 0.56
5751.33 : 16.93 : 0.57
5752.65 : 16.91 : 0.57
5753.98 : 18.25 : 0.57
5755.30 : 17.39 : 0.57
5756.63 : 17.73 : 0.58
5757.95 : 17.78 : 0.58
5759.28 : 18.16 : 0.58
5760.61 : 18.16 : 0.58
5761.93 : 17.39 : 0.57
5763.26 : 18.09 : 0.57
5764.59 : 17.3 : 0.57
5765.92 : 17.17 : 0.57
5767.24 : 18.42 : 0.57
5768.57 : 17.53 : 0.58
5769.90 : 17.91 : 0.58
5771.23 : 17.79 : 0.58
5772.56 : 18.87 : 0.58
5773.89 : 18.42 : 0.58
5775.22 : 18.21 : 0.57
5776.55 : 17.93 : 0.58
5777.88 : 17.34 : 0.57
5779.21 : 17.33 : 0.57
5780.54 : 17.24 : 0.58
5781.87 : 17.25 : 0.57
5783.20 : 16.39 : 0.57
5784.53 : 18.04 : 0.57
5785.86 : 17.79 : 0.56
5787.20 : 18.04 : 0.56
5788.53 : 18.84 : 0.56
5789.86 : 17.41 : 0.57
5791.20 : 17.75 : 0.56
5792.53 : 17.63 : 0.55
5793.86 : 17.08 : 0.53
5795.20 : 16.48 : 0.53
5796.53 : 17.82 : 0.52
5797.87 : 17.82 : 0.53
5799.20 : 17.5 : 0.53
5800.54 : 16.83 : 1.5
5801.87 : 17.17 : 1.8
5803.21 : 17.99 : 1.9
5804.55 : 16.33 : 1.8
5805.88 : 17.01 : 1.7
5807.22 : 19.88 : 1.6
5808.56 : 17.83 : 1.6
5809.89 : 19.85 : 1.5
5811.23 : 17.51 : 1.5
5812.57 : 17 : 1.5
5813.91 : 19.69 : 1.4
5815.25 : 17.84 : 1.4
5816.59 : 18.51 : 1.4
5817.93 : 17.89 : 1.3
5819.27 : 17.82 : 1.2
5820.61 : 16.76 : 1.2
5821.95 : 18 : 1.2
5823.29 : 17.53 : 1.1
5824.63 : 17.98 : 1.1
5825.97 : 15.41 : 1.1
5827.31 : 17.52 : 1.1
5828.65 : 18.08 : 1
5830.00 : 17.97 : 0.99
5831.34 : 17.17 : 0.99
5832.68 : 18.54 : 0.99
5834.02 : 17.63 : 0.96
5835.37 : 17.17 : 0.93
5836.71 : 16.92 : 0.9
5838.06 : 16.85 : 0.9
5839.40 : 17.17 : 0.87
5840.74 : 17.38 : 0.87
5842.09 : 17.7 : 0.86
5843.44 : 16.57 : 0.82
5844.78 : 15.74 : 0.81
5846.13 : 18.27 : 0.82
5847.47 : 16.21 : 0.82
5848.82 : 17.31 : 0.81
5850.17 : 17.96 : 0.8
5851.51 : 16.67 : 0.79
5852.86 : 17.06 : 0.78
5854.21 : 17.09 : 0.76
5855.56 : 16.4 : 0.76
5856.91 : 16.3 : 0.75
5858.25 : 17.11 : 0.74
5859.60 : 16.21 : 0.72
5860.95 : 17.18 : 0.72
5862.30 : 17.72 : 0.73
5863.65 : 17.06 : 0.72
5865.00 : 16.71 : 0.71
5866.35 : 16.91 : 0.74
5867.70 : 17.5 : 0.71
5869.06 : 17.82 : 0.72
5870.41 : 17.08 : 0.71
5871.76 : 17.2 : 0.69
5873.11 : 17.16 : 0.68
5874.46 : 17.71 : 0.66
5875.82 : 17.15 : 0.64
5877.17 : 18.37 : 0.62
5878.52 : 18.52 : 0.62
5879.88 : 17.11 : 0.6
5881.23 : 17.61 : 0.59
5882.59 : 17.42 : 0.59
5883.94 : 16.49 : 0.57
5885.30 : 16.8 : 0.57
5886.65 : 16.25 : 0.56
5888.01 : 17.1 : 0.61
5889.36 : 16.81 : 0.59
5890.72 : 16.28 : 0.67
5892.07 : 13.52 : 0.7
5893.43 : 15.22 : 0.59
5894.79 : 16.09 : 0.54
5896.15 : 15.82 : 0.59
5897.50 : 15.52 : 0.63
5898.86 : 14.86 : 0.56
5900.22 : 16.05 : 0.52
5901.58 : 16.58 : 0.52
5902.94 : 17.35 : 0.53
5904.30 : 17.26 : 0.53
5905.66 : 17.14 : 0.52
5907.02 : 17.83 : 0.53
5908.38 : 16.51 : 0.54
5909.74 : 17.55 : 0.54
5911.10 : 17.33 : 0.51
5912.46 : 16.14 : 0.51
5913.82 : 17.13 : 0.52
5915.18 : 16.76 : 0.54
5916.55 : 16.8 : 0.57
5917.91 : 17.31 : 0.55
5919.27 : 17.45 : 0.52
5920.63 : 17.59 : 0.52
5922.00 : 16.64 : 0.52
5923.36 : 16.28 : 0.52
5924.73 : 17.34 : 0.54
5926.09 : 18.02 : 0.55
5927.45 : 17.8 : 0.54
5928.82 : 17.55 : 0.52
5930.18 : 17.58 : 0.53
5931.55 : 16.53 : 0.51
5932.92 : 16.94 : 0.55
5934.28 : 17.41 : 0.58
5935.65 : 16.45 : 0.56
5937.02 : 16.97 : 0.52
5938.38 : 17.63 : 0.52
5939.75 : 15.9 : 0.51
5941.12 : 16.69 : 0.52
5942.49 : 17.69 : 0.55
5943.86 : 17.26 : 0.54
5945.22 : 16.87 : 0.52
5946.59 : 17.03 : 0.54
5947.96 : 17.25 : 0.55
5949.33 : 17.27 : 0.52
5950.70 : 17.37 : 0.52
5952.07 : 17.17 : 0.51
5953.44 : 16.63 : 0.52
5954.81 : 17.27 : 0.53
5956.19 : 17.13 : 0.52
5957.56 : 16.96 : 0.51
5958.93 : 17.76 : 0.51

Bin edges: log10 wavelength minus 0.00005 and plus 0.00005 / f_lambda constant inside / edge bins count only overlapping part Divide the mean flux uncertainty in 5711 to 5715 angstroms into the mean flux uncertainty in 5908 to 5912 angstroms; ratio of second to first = 0.92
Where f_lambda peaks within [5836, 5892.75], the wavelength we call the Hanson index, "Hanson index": 5878.52 angstroms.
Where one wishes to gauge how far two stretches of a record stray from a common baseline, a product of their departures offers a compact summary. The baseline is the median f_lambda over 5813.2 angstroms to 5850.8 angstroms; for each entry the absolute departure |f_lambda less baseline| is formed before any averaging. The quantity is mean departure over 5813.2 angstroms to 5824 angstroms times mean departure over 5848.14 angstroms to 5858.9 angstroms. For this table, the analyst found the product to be 0.44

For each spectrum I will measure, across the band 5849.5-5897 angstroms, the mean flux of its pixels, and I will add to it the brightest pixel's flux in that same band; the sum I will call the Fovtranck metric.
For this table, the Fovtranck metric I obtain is 35.4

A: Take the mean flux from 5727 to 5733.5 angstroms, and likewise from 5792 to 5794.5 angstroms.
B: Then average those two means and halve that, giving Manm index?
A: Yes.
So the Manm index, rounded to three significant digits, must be 8.74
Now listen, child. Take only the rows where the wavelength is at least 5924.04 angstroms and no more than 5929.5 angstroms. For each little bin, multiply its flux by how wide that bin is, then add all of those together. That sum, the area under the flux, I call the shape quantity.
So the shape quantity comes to 96.5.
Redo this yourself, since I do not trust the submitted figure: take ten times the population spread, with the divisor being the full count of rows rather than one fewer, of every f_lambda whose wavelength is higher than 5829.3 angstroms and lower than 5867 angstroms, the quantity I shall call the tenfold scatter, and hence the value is 6.4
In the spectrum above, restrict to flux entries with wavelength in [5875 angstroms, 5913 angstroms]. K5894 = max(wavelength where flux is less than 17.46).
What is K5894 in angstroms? 5912.46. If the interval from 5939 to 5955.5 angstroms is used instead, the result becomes 5954.81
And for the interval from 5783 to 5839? 5838.06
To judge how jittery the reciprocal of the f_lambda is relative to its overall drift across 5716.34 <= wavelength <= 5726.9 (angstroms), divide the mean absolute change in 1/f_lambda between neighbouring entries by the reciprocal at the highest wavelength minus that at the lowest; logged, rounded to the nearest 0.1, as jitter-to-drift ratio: -6.0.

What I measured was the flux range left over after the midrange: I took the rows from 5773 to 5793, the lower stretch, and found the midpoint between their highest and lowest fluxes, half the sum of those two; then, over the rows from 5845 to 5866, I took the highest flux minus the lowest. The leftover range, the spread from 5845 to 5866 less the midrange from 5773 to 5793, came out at -15.6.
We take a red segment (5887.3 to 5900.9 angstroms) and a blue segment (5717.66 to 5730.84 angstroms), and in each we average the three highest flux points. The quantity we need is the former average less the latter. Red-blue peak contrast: -1.7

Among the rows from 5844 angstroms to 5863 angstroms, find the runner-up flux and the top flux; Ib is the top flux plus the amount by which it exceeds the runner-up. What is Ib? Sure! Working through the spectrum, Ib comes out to 18.6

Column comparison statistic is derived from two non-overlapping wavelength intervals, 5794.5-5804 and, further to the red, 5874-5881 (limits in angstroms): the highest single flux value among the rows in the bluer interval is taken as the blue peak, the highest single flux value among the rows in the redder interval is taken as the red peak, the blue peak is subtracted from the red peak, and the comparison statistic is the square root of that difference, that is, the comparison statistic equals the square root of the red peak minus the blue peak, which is 0.73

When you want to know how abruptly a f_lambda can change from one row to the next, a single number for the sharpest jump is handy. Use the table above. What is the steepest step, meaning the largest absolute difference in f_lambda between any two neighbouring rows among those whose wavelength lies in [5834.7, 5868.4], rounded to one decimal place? 2.5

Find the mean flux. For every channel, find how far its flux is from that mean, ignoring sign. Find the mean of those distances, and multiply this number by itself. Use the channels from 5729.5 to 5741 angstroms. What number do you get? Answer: 0.14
